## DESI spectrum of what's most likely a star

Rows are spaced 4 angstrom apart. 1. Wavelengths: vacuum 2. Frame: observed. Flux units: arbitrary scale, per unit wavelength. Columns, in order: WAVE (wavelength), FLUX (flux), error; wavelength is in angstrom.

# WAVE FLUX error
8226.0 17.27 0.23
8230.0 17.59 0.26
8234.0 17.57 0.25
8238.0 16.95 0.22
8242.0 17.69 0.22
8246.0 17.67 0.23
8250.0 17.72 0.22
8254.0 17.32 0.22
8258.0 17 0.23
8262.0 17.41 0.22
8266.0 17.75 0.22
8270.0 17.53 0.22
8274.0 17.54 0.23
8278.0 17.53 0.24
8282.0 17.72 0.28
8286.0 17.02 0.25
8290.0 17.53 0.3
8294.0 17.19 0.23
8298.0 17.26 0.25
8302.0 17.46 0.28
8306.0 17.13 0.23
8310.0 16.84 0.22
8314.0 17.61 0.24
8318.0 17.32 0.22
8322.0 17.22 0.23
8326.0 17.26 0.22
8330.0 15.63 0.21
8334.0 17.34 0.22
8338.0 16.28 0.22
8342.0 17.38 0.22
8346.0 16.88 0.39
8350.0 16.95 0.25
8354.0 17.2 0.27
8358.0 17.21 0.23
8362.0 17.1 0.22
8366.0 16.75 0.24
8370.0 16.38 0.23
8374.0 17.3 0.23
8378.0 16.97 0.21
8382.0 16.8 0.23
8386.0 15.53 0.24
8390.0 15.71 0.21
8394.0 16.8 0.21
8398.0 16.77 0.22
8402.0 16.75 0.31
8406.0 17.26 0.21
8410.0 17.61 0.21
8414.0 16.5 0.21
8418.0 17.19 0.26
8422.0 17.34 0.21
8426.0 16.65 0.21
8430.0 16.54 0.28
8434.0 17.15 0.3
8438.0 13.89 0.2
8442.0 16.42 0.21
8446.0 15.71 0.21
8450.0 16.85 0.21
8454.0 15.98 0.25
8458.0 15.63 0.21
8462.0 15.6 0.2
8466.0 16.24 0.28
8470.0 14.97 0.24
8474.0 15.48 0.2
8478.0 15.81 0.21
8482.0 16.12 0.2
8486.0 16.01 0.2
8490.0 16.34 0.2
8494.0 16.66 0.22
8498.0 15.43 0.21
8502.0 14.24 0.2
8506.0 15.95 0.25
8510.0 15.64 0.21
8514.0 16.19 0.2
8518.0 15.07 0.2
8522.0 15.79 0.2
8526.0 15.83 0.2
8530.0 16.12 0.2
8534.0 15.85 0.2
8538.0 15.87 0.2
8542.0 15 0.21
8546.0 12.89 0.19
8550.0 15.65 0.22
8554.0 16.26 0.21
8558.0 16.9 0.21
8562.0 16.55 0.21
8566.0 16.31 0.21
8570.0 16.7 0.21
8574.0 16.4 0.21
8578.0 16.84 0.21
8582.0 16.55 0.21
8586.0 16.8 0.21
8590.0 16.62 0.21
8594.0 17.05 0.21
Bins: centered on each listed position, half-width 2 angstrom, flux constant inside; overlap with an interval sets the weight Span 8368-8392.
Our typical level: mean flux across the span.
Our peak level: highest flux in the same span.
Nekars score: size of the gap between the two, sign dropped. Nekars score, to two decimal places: 0.85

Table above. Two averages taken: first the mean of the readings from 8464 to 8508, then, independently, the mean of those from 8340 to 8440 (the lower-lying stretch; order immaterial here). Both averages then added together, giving 32.5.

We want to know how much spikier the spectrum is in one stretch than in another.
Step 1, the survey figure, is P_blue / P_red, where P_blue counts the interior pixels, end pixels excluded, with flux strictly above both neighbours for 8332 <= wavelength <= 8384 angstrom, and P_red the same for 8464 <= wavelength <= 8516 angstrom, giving 1.00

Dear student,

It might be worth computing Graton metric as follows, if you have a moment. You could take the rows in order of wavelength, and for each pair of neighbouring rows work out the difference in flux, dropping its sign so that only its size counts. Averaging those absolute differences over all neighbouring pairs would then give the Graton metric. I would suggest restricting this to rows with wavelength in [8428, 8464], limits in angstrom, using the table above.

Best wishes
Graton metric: 1.2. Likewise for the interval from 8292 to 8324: 0.3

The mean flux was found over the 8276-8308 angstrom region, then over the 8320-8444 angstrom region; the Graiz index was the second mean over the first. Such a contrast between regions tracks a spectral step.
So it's 0.964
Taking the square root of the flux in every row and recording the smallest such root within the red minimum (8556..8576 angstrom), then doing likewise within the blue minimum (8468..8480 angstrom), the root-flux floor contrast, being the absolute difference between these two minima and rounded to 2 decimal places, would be 0.17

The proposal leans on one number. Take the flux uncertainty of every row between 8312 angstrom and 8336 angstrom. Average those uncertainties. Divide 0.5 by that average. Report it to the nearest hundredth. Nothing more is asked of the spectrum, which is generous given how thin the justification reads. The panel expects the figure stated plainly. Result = 2.24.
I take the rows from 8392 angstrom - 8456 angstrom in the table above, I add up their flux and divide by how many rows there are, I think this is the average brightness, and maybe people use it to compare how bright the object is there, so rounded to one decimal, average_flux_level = 16.6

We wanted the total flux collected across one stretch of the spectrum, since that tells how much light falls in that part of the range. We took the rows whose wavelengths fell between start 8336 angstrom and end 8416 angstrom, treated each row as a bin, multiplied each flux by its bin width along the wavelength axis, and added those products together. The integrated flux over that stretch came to 1345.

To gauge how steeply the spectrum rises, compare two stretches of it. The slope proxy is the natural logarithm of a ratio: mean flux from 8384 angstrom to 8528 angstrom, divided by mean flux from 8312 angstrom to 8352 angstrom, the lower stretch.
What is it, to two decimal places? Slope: -0.05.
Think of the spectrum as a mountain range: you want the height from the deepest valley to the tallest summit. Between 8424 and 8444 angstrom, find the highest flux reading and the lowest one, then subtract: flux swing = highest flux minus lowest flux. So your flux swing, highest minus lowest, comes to 3.3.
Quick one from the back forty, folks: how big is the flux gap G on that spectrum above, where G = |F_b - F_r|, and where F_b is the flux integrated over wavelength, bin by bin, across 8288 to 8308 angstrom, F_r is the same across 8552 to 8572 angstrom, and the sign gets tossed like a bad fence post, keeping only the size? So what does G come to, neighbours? 15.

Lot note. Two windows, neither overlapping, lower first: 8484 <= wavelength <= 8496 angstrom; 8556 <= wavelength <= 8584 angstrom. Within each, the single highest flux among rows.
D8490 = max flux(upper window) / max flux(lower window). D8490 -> 1.014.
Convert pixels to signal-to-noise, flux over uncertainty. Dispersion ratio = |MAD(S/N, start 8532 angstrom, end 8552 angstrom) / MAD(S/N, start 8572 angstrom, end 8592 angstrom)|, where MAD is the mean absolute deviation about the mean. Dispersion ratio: 6.49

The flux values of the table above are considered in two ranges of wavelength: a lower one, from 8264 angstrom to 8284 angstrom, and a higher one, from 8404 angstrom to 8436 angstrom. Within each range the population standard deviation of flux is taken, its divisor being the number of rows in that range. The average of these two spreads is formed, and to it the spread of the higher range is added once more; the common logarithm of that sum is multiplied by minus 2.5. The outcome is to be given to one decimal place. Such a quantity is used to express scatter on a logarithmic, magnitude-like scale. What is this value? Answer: 0.5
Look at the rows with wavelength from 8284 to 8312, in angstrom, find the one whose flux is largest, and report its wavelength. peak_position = 8290.0 angstrom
